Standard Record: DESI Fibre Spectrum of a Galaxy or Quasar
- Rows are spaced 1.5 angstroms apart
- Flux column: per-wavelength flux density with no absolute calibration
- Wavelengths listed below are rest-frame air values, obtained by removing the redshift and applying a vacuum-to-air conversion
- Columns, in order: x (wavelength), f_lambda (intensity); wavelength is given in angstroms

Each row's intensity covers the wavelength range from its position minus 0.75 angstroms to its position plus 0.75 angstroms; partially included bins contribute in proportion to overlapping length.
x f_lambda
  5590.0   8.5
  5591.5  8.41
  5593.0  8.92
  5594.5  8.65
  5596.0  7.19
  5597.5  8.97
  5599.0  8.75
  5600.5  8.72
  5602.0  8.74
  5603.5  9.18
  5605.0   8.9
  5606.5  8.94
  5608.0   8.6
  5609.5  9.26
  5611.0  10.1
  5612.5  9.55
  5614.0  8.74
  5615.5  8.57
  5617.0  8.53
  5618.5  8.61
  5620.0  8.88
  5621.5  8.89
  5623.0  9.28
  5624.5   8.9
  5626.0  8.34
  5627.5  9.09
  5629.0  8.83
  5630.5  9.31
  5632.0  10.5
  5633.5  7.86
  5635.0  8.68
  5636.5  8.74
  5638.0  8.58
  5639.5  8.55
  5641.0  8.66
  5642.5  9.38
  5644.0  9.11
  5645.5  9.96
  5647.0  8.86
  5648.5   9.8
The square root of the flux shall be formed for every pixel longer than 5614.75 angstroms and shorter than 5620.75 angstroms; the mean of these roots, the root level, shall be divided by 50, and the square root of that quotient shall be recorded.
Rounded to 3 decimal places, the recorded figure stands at 0.243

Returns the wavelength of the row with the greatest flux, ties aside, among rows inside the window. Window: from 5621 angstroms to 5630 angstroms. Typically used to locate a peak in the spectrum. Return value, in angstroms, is 5623.0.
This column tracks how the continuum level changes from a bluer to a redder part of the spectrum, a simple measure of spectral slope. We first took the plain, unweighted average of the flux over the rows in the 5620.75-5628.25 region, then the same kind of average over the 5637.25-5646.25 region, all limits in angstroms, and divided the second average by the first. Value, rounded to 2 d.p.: 1.02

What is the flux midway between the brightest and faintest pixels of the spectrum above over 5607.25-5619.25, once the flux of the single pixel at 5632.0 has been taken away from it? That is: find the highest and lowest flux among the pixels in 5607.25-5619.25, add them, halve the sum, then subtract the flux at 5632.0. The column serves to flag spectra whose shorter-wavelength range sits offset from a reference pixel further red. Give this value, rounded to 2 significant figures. -1.2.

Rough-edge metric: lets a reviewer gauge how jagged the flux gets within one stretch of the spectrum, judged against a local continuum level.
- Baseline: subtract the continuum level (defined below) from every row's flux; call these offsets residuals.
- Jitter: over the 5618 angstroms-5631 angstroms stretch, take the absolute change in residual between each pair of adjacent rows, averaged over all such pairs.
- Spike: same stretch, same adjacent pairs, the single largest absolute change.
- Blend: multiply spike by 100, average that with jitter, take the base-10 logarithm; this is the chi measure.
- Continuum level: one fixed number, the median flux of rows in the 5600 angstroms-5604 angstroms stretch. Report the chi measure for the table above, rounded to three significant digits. 1.58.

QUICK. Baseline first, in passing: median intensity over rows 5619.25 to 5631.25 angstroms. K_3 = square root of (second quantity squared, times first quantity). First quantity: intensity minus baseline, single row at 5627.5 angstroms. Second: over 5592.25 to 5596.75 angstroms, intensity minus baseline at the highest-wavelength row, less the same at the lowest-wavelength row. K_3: 0.76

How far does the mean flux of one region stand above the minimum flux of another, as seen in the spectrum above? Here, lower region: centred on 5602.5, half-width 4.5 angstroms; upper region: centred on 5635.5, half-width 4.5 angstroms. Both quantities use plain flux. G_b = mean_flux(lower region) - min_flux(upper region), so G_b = 1.0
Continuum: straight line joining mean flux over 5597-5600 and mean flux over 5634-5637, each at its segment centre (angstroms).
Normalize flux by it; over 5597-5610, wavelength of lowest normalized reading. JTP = 5608.0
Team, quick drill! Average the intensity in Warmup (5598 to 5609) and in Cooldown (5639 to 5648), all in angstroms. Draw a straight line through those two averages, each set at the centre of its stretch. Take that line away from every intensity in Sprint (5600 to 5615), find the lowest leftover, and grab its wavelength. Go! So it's 5608.0 angstroms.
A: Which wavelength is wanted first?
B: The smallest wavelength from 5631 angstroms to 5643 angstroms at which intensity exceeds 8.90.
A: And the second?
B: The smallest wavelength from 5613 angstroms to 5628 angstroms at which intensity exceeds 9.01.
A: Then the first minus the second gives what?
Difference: 9 angstroms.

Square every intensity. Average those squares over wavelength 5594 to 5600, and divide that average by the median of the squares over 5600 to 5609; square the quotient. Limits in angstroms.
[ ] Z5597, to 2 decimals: 0.83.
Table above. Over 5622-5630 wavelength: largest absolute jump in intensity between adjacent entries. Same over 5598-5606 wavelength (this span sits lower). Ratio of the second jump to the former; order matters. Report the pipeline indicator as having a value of 0.6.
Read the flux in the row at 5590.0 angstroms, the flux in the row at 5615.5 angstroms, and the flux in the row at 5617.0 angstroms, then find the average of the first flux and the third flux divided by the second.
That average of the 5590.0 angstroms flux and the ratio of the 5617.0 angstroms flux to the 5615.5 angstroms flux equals 4.75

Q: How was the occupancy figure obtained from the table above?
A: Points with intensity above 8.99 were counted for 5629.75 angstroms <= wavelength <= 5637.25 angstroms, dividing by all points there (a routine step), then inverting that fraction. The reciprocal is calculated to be 2.5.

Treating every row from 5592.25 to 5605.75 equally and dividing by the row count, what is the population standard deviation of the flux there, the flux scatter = 0.54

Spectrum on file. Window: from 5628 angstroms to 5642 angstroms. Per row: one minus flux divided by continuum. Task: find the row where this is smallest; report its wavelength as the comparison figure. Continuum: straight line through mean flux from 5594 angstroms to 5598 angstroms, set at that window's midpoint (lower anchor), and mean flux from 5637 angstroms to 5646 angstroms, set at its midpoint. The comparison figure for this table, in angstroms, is 5632.0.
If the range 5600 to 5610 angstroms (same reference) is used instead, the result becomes 5603.5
